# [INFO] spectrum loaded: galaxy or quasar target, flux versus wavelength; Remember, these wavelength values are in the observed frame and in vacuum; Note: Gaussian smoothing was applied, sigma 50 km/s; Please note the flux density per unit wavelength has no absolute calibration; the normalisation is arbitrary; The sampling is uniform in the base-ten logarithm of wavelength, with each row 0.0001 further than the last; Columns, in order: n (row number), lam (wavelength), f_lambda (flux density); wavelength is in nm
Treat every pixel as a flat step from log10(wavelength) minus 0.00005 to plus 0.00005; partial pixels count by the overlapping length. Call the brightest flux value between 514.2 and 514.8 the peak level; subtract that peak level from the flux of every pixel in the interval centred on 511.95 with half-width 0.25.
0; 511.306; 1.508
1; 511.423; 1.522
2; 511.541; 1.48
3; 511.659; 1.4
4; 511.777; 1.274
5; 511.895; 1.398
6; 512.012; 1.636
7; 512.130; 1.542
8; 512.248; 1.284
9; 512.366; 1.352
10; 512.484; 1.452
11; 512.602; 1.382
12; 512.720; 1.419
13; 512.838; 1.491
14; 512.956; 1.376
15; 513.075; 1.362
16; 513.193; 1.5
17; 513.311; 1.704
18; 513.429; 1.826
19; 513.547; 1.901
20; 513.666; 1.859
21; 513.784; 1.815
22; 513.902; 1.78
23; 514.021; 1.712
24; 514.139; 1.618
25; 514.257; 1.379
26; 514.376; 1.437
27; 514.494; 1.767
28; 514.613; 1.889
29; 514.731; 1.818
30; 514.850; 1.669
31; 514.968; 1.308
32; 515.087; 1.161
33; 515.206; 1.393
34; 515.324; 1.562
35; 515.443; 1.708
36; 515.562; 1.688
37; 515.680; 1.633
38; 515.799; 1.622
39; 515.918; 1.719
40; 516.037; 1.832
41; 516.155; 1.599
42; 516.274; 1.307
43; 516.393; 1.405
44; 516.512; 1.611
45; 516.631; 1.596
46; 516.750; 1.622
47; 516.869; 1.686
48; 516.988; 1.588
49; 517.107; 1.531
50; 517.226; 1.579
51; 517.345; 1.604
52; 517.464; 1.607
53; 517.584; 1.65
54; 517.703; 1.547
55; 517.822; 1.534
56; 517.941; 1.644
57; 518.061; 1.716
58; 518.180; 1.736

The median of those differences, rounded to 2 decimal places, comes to -0.42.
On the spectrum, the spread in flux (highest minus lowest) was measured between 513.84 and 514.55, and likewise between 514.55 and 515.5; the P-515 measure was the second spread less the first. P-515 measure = 0.3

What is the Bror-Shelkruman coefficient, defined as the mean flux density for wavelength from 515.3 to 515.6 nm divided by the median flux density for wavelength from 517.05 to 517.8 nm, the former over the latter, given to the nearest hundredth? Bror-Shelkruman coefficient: 1.04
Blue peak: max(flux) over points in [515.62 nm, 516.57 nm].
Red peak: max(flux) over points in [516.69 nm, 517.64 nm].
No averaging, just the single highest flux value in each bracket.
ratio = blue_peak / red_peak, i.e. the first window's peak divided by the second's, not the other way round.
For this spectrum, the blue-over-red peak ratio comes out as 1.09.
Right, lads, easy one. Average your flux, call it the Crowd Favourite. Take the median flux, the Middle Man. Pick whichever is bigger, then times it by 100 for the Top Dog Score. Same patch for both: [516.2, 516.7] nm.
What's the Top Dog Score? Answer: 150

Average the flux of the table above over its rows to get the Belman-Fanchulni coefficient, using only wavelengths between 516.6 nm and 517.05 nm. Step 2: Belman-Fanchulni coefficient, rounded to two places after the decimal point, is 1.62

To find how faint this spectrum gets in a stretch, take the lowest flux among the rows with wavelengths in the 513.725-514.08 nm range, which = 1.712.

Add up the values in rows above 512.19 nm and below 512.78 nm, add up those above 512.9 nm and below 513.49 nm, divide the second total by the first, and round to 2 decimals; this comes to 1.13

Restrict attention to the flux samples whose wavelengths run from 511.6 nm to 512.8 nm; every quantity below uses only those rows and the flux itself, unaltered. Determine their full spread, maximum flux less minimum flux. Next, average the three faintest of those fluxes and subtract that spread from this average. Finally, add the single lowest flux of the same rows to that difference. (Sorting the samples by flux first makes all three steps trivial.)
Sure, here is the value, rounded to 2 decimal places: 2.22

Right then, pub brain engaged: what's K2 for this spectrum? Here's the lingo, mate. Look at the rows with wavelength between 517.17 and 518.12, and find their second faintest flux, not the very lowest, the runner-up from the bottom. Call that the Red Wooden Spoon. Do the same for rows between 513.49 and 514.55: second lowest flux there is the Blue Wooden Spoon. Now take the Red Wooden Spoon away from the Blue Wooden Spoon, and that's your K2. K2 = -0.11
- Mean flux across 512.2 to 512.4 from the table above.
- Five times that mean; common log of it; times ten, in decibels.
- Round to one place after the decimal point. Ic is 8.2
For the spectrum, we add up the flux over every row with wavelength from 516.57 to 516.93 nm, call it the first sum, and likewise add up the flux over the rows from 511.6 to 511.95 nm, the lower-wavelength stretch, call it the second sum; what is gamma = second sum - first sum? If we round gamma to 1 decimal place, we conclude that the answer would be -0.8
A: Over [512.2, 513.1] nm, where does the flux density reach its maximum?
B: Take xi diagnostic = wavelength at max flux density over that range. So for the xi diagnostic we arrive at 512.838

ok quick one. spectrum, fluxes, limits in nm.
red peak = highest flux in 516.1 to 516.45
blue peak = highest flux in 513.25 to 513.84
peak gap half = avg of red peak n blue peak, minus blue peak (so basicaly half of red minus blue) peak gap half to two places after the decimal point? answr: -0.15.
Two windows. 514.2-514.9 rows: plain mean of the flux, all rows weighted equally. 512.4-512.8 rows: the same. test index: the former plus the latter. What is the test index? 3.08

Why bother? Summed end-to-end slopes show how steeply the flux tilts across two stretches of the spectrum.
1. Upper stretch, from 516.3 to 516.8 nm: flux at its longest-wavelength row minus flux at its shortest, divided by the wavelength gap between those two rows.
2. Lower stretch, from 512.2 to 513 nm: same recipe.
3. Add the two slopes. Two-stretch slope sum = 0.74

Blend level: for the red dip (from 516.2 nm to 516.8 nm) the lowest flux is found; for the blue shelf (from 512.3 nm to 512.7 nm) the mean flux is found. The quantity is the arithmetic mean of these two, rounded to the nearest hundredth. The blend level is 1.35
